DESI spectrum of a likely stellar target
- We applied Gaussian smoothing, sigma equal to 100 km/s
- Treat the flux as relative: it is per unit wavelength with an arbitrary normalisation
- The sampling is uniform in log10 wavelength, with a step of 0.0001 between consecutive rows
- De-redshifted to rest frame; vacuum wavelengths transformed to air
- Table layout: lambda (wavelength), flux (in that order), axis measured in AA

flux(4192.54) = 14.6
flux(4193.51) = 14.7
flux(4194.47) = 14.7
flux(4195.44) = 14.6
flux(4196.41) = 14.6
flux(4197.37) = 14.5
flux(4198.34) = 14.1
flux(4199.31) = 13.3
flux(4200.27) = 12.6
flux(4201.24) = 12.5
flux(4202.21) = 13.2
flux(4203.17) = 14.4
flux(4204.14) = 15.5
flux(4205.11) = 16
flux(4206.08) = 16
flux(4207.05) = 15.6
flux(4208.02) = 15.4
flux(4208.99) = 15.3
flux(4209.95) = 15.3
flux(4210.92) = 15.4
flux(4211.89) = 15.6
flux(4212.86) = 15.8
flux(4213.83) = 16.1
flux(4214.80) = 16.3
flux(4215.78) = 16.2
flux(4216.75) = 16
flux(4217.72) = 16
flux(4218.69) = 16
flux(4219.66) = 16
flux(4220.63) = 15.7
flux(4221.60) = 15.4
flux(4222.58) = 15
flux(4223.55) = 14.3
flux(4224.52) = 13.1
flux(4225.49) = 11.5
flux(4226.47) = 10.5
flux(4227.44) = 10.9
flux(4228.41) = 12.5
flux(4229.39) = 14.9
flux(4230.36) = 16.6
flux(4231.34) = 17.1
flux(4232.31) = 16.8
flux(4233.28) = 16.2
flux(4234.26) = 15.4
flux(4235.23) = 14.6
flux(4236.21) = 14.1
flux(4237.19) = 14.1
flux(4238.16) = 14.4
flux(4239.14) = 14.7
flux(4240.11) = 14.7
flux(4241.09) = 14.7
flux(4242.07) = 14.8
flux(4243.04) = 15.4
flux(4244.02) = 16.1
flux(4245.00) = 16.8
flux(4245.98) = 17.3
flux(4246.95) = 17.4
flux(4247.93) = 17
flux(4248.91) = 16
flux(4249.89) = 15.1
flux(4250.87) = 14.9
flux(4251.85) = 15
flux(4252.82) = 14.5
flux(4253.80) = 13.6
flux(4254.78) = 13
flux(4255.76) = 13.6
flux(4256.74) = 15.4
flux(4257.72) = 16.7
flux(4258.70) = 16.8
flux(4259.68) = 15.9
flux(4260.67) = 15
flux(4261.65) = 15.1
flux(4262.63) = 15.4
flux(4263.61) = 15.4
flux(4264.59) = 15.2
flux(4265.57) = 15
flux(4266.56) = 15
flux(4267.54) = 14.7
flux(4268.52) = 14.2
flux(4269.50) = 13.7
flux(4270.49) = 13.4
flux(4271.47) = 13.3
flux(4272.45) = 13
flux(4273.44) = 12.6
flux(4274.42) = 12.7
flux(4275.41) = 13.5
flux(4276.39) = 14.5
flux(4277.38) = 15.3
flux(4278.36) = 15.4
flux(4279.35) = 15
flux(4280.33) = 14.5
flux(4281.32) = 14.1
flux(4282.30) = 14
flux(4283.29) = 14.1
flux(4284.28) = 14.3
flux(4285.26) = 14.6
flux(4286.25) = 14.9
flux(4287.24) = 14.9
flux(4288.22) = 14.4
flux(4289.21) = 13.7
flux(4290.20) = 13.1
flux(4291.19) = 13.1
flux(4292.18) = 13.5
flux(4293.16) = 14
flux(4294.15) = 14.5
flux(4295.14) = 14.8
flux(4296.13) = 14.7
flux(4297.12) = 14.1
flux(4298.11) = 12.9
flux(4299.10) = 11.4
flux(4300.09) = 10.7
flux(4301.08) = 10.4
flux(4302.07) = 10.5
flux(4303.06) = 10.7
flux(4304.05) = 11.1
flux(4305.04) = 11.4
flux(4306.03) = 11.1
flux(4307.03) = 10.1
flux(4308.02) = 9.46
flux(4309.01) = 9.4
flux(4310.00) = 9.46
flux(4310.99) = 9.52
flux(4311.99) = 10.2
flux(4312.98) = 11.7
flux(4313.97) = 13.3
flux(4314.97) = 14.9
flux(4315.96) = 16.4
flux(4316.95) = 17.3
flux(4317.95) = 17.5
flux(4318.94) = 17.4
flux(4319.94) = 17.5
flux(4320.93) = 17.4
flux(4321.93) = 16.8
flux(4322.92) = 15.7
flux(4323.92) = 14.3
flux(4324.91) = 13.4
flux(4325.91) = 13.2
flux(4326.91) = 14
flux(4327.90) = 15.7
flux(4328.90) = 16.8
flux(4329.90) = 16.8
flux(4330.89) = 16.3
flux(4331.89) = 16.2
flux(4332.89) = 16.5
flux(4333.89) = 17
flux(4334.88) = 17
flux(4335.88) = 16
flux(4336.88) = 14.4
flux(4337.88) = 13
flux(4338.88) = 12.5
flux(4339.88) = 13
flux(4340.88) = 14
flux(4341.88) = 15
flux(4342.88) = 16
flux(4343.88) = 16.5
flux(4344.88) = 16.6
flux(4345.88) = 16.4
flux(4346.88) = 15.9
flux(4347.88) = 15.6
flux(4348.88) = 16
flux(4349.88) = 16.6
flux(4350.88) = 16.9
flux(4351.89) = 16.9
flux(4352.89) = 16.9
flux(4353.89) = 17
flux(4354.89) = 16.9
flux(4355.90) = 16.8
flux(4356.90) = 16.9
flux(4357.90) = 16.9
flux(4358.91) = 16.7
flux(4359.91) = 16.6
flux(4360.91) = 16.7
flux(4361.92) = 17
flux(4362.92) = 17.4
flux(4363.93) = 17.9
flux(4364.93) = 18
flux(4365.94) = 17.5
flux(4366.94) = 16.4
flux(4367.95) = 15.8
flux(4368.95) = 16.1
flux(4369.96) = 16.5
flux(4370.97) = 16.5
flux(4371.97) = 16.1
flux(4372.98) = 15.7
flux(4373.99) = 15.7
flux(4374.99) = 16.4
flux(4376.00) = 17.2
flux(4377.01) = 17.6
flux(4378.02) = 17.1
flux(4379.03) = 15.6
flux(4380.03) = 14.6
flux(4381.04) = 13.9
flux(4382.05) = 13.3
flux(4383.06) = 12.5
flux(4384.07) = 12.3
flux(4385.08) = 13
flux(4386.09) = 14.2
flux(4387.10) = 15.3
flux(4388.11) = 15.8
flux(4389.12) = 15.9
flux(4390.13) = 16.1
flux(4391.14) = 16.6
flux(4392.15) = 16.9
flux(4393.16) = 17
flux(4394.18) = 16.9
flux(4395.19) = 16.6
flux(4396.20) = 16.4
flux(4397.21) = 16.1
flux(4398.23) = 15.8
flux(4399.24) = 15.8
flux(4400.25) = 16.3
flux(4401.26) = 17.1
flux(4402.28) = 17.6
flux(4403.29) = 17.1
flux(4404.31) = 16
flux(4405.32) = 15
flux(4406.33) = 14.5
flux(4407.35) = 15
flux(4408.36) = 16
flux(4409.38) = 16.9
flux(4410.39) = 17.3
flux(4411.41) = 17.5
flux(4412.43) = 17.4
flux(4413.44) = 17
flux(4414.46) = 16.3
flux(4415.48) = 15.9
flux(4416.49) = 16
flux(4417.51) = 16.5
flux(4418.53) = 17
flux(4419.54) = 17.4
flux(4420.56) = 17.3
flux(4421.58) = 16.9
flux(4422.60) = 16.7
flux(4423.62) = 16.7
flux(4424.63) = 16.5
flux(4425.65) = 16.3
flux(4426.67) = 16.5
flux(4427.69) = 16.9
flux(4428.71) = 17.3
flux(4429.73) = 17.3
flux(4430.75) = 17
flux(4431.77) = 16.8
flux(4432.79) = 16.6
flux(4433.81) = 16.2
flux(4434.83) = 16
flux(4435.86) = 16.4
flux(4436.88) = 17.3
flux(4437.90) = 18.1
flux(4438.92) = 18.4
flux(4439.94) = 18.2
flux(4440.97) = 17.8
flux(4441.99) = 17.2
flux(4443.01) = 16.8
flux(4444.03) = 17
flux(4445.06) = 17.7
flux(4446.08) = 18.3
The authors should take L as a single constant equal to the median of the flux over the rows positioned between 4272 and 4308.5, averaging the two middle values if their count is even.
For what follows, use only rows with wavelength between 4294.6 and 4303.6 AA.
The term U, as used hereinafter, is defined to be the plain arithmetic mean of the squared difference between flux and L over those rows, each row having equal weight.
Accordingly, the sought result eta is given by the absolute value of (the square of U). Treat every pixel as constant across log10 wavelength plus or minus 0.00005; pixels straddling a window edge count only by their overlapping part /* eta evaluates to 28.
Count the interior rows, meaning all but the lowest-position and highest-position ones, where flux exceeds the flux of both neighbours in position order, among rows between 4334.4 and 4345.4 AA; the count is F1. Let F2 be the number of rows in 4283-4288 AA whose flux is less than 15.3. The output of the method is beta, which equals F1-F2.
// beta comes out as -5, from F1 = 0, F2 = 5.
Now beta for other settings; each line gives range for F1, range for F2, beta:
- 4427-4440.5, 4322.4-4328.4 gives -3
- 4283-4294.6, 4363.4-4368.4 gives 0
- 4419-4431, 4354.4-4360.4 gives 0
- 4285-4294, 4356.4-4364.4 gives 0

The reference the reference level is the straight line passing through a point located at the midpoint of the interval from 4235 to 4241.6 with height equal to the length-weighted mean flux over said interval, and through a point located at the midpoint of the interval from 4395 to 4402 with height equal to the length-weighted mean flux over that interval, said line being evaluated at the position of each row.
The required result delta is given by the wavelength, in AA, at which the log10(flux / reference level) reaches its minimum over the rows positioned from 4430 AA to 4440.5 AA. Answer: 4434.83 AA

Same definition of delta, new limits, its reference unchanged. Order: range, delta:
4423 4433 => 4425.65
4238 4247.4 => 4238.16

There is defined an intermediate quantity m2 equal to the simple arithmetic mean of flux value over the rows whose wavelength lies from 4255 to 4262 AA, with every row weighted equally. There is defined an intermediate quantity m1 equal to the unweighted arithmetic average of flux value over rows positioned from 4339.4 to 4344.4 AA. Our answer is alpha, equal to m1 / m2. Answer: 0.96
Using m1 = 14.9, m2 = 15.5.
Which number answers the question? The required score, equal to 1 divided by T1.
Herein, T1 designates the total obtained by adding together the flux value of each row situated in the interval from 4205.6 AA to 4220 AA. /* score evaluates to 0.0042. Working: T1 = 237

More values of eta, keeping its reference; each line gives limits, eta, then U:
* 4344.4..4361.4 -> 74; 9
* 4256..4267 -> 14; 4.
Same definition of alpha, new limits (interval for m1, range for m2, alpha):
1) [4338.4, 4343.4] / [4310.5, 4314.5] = 1.26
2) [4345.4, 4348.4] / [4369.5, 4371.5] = 0.97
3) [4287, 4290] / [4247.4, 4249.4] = 0.87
